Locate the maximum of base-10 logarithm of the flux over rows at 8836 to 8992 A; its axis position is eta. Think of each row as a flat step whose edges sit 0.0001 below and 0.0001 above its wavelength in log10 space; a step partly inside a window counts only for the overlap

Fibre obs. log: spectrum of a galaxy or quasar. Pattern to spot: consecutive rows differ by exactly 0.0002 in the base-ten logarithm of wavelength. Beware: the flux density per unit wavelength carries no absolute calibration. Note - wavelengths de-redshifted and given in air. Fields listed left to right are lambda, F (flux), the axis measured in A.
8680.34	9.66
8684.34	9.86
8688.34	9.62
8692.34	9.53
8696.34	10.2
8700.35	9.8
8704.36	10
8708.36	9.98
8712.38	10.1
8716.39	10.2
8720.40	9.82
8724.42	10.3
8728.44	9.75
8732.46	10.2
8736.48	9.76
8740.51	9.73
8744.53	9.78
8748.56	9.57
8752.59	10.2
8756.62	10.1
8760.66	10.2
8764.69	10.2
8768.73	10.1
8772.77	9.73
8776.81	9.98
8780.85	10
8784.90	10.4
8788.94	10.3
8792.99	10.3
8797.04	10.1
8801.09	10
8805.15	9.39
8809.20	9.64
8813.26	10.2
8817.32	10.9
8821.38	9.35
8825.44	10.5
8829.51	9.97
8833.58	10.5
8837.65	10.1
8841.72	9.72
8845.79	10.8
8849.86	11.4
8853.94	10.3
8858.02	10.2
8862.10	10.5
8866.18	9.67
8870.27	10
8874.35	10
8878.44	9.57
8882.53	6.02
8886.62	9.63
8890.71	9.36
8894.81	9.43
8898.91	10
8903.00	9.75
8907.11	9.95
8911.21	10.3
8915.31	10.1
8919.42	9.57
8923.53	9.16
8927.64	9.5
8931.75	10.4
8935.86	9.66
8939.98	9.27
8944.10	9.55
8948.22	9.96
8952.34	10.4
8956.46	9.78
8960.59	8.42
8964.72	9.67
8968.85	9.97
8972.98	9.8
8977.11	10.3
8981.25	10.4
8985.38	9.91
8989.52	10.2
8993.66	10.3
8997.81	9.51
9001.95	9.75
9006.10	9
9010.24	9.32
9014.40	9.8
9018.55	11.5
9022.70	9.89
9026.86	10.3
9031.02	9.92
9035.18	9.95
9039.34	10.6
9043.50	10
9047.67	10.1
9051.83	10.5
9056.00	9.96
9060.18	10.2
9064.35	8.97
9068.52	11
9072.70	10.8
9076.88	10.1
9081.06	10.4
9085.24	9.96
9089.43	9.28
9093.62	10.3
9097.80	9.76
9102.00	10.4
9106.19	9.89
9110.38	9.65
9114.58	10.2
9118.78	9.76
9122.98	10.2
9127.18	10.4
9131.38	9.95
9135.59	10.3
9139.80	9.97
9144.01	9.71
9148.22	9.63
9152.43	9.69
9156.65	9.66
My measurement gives 8849.86 A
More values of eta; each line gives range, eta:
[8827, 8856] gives 8849.86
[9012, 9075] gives 9018.55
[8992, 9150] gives 9018.55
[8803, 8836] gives 8817.32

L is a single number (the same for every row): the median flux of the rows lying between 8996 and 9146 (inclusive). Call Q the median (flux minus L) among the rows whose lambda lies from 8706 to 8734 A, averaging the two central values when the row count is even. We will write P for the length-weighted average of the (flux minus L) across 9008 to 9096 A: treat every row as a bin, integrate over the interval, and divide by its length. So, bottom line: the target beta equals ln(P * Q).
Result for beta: -3.8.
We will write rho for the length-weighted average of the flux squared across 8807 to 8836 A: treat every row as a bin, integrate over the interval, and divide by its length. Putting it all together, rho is 103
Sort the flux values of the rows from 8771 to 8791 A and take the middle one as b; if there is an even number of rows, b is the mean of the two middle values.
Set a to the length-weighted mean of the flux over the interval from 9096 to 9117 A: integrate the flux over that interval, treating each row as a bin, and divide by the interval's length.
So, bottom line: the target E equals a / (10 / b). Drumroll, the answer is 10.0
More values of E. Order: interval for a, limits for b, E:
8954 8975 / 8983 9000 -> 9.6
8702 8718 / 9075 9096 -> 10.2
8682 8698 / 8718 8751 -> 9.6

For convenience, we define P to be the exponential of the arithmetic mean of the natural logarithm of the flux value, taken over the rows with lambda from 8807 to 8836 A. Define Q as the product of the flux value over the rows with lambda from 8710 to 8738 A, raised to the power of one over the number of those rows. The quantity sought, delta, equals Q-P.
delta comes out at -0.1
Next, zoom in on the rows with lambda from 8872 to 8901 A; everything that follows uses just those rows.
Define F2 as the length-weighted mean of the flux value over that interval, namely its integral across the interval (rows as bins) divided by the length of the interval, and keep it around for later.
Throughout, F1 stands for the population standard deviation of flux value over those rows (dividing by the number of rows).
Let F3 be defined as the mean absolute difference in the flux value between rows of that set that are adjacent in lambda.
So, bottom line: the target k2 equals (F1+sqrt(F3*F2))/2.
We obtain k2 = 2.45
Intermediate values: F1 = 1.30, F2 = 9.2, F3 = 1.42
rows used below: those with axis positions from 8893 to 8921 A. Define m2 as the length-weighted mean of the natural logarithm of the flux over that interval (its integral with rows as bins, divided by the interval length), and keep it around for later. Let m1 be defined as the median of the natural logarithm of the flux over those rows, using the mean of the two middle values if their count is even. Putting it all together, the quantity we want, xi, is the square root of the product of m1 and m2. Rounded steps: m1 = 2.298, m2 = 2.29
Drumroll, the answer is 2.29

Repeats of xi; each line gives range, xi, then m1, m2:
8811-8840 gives 2.32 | 2.322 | 2.32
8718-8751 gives 2.28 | 2.279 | 2.29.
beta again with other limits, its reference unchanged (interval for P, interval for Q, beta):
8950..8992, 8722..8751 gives -4.2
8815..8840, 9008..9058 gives -5.6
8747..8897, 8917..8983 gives -6.0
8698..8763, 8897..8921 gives -9.8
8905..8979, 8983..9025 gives -3.7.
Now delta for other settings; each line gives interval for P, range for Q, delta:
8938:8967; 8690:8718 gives 0.4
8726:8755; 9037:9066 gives 0.2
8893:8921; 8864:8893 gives -0.8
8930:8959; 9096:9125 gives 0.1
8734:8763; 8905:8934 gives -0.1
